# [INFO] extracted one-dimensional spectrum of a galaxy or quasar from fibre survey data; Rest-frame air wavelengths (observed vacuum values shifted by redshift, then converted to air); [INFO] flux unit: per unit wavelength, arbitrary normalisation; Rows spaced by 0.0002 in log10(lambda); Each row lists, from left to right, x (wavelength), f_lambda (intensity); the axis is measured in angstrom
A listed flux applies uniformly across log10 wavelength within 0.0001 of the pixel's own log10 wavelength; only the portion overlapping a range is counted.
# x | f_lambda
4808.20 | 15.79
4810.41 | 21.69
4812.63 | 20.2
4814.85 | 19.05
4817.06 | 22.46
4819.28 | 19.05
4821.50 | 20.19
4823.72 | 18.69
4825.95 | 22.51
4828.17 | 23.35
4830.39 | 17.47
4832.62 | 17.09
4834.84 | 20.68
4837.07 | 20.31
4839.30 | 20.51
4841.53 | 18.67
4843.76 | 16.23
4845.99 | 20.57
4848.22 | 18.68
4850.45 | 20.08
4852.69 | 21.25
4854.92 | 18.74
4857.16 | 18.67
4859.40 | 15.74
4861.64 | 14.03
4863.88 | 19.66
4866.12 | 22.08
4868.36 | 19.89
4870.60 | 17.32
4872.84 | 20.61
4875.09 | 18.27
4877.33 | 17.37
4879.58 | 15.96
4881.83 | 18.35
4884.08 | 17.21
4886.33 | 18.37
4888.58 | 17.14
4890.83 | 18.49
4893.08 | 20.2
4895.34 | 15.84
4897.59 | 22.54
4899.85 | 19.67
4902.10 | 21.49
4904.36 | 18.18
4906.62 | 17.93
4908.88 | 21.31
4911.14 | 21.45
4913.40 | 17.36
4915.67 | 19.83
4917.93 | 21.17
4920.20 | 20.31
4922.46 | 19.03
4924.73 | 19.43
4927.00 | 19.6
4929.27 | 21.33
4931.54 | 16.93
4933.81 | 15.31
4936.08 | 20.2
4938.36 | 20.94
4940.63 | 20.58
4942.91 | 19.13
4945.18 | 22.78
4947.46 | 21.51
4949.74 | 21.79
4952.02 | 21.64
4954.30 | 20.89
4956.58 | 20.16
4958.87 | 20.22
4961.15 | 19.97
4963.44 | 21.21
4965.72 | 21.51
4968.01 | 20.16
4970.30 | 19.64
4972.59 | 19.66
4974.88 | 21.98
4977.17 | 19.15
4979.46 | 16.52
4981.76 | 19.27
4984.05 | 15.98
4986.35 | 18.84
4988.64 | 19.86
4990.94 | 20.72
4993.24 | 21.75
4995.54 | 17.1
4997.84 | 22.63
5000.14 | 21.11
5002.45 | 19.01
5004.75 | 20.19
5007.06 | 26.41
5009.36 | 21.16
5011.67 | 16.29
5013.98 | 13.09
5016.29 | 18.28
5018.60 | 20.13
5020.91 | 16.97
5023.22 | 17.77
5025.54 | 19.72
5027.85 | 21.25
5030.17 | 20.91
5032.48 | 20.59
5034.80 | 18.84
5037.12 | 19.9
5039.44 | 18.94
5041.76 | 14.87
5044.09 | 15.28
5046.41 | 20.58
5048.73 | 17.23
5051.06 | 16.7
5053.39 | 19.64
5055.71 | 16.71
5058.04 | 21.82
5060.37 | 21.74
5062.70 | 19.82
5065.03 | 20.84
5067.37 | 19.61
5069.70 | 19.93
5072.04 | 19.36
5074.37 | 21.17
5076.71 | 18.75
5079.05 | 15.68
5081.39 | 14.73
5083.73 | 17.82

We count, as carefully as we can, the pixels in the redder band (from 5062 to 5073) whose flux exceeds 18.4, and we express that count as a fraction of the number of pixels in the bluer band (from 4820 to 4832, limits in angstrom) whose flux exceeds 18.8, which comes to 1.67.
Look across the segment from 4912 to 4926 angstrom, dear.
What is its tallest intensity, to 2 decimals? 21.17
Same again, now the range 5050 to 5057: 19.64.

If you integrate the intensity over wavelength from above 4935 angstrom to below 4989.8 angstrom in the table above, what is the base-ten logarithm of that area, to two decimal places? 3.04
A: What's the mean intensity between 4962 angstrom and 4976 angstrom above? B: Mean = 20.7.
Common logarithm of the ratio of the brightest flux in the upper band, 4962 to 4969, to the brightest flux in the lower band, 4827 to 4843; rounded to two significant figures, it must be -0.036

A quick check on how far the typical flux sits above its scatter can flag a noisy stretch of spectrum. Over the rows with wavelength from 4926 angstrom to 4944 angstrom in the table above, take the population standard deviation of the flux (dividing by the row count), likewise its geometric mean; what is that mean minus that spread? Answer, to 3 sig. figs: 17.2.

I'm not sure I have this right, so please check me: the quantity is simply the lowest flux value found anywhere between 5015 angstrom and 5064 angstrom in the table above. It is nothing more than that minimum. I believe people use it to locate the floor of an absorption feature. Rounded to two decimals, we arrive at 14.87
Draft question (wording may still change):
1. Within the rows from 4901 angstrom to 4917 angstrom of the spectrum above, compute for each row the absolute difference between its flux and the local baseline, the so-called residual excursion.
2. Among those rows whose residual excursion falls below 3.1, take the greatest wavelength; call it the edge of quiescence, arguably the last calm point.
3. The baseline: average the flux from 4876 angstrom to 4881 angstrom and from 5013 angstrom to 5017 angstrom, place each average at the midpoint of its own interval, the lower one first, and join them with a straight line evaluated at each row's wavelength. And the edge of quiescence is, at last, 4913.40 angstrom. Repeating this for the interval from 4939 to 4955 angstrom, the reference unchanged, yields 4942.91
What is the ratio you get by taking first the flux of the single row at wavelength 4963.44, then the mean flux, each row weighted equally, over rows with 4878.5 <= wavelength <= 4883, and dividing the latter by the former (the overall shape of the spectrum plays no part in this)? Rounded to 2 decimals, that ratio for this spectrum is 0.81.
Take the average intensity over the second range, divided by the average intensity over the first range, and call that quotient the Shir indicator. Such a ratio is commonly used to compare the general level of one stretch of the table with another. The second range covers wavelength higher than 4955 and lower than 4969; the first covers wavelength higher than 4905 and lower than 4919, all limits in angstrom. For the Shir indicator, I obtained 1.04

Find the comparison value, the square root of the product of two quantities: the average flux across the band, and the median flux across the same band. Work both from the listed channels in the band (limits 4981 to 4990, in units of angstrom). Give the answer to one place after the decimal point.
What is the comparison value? 18.8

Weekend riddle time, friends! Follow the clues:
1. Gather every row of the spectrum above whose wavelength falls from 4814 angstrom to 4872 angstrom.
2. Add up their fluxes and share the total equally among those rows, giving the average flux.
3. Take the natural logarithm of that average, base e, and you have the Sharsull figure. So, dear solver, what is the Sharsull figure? 2.96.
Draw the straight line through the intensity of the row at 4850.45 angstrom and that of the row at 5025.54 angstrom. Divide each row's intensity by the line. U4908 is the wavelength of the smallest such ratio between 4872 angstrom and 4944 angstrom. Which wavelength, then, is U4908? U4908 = 4933.81 angstrom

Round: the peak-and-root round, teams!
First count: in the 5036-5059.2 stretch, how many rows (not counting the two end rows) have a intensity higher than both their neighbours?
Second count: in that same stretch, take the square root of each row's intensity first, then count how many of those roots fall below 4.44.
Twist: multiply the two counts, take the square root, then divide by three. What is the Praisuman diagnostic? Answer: 1.25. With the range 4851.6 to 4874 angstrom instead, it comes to 0.82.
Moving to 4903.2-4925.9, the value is 1.05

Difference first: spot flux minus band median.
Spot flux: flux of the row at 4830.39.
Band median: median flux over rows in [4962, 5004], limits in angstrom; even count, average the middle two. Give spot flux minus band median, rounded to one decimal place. -2.3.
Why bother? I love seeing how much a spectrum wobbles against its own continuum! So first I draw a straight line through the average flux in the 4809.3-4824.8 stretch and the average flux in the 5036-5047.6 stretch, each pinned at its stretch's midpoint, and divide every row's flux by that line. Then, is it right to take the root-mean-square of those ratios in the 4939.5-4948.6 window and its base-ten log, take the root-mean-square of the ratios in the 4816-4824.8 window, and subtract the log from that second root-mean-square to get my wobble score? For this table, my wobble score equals 0.95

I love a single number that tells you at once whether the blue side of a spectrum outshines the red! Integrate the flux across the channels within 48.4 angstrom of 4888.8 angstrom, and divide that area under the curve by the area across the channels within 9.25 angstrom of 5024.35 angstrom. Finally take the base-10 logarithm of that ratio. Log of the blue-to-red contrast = 0.7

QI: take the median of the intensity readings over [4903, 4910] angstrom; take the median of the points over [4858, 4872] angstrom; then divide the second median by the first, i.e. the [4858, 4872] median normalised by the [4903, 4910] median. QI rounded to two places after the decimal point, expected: 1.02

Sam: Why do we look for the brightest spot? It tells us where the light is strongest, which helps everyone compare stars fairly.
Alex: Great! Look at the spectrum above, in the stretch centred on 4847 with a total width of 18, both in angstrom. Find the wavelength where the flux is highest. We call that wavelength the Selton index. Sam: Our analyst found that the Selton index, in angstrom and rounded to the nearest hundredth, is 4852.69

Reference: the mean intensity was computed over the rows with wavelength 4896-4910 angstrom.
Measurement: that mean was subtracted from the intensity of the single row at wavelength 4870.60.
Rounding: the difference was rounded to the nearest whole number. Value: -3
